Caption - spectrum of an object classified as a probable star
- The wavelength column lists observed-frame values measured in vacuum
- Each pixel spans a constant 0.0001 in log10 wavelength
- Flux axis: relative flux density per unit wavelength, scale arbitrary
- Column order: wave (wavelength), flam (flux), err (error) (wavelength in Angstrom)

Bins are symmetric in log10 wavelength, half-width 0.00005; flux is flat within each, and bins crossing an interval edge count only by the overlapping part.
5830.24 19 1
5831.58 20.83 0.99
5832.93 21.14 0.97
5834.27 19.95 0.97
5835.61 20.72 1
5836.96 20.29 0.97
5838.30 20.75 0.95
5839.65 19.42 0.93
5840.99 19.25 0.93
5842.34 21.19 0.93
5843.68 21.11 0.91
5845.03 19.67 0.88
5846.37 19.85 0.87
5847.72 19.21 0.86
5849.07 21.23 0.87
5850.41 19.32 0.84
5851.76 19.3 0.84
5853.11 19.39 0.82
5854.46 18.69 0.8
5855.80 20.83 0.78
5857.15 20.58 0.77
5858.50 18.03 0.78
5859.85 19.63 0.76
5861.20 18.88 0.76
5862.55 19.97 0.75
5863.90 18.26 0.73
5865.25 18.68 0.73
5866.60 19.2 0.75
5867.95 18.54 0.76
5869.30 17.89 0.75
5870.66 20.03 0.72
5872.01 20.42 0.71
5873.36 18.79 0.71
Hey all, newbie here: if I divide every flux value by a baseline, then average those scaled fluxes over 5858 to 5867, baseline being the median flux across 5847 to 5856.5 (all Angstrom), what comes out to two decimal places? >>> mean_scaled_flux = 0.98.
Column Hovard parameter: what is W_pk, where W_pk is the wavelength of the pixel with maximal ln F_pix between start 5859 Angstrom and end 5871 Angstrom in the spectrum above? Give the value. 5870.66 Angstrom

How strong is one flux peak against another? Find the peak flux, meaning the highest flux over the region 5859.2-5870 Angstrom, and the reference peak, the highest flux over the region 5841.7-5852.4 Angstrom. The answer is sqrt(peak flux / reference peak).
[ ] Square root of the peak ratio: 0.970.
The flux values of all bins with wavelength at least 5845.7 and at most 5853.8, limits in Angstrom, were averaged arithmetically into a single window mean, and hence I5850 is 19.7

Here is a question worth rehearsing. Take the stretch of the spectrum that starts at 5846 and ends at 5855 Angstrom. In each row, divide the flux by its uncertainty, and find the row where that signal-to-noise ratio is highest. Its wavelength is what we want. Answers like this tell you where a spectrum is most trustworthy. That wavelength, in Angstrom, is 5849.07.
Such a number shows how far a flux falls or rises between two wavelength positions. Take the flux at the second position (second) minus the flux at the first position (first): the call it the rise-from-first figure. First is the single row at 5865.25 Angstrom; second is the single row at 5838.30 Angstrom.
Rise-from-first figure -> 2.1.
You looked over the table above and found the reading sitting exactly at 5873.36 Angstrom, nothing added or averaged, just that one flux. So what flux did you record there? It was 18.79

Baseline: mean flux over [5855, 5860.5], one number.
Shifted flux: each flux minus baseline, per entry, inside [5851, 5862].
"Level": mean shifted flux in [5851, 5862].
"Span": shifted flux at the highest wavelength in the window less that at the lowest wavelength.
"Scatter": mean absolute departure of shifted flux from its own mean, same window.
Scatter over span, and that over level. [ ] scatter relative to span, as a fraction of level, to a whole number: 5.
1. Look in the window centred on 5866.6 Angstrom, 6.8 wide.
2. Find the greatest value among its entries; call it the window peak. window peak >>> 19.2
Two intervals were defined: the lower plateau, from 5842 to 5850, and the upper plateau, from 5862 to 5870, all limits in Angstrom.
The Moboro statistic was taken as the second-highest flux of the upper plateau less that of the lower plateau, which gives -2.0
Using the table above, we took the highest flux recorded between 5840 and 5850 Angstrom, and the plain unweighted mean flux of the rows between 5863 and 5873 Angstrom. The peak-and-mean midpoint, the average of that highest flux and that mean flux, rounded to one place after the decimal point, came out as 20.1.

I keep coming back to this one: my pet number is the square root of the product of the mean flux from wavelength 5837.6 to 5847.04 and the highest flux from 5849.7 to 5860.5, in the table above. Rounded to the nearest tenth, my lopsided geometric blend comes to 20.5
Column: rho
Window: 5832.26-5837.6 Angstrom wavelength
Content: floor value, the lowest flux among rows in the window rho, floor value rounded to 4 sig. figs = 19.95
